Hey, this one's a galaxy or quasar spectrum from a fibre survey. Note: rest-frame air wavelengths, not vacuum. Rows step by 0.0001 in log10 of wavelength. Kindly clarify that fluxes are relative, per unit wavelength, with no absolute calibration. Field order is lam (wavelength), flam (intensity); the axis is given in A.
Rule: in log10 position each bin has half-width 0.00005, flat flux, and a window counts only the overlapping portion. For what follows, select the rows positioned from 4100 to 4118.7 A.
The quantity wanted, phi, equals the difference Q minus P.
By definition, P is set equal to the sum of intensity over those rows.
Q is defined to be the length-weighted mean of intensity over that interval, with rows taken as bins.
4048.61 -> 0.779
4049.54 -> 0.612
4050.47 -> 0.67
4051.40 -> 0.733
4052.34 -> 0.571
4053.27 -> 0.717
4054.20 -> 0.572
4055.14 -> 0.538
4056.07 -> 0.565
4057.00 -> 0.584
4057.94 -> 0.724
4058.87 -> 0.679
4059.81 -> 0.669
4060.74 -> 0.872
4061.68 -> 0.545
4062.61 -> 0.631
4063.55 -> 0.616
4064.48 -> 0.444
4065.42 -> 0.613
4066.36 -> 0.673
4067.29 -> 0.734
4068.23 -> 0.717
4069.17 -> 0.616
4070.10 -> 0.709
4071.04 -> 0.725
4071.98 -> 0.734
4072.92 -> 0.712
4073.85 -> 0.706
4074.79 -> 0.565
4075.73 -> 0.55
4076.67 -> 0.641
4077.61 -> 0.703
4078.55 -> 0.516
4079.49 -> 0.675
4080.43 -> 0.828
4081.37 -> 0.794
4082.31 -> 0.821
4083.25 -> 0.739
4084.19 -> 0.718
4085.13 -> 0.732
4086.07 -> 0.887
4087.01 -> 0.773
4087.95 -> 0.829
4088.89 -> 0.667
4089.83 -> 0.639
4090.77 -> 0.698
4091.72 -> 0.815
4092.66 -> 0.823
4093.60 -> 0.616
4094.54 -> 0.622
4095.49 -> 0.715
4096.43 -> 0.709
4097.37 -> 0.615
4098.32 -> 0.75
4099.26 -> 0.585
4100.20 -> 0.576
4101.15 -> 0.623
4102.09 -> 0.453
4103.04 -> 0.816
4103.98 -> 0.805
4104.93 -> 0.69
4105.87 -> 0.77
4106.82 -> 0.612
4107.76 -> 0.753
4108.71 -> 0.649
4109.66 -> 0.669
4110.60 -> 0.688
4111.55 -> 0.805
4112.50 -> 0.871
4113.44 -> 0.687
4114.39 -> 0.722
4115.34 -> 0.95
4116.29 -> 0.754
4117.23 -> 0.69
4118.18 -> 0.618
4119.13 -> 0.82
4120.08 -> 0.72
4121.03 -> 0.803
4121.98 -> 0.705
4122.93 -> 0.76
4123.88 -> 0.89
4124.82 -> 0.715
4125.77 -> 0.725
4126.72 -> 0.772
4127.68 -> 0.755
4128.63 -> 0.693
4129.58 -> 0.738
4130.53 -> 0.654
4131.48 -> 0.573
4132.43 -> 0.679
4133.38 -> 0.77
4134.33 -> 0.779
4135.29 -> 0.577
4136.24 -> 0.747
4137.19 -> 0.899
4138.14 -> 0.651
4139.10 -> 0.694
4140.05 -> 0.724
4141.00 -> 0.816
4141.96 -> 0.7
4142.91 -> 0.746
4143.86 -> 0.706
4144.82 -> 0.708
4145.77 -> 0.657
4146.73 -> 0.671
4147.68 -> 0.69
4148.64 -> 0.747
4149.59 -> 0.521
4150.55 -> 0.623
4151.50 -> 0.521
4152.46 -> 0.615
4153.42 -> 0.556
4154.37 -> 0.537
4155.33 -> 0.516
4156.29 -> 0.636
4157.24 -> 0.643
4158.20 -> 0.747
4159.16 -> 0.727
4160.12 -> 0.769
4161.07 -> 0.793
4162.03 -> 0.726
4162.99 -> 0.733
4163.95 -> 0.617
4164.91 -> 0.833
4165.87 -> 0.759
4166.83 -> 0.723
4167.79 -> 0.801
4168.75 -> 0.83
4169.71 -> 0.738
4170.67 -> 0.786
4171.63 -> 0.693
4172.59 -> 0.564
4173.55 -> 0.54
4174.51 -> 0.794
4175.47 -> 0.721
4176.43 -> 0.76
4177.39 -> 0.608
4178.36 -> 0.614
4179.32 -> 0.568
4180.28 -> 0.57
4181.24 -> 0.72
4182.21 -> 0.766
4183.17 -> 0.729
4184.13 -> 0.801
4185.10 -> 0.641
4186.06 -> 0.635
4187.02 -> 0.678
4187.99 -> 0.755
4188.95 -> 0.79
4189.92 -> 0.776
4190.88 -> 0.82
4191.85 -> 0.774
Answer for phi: -13.5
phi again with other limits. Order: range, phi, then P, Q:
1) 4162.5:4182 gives -13.3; 14.0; 0.699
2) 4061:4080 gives -12.2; 12.8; 0.644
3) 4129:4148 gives -13.5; 14.2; 0.709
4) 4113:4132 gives -14.0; 14.7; 0.737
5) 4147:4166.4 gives -12.6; 13.3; 0.666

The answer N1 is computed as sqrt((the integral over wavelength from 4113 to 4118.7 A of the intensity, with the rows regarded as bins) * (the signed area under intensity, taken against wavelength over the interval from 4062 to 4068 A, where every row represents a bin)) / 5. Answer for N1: 0.791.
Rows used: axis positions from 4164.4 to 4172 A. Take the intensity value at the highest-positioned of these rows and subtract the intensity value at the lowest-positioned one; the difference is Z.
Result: -0.14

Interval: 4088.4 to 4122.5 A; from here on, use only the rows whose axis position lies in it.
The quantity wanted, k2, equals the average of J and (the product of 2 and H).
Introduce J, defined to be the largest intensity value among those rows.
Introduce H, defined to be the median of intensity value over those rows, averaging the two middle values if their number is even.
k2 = 1.18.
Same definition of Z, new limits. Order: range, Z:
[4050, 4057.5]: -0.09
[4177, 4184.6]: 0.19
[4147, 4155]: -0.15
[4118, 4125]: 0.10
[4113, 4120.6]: 0.03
